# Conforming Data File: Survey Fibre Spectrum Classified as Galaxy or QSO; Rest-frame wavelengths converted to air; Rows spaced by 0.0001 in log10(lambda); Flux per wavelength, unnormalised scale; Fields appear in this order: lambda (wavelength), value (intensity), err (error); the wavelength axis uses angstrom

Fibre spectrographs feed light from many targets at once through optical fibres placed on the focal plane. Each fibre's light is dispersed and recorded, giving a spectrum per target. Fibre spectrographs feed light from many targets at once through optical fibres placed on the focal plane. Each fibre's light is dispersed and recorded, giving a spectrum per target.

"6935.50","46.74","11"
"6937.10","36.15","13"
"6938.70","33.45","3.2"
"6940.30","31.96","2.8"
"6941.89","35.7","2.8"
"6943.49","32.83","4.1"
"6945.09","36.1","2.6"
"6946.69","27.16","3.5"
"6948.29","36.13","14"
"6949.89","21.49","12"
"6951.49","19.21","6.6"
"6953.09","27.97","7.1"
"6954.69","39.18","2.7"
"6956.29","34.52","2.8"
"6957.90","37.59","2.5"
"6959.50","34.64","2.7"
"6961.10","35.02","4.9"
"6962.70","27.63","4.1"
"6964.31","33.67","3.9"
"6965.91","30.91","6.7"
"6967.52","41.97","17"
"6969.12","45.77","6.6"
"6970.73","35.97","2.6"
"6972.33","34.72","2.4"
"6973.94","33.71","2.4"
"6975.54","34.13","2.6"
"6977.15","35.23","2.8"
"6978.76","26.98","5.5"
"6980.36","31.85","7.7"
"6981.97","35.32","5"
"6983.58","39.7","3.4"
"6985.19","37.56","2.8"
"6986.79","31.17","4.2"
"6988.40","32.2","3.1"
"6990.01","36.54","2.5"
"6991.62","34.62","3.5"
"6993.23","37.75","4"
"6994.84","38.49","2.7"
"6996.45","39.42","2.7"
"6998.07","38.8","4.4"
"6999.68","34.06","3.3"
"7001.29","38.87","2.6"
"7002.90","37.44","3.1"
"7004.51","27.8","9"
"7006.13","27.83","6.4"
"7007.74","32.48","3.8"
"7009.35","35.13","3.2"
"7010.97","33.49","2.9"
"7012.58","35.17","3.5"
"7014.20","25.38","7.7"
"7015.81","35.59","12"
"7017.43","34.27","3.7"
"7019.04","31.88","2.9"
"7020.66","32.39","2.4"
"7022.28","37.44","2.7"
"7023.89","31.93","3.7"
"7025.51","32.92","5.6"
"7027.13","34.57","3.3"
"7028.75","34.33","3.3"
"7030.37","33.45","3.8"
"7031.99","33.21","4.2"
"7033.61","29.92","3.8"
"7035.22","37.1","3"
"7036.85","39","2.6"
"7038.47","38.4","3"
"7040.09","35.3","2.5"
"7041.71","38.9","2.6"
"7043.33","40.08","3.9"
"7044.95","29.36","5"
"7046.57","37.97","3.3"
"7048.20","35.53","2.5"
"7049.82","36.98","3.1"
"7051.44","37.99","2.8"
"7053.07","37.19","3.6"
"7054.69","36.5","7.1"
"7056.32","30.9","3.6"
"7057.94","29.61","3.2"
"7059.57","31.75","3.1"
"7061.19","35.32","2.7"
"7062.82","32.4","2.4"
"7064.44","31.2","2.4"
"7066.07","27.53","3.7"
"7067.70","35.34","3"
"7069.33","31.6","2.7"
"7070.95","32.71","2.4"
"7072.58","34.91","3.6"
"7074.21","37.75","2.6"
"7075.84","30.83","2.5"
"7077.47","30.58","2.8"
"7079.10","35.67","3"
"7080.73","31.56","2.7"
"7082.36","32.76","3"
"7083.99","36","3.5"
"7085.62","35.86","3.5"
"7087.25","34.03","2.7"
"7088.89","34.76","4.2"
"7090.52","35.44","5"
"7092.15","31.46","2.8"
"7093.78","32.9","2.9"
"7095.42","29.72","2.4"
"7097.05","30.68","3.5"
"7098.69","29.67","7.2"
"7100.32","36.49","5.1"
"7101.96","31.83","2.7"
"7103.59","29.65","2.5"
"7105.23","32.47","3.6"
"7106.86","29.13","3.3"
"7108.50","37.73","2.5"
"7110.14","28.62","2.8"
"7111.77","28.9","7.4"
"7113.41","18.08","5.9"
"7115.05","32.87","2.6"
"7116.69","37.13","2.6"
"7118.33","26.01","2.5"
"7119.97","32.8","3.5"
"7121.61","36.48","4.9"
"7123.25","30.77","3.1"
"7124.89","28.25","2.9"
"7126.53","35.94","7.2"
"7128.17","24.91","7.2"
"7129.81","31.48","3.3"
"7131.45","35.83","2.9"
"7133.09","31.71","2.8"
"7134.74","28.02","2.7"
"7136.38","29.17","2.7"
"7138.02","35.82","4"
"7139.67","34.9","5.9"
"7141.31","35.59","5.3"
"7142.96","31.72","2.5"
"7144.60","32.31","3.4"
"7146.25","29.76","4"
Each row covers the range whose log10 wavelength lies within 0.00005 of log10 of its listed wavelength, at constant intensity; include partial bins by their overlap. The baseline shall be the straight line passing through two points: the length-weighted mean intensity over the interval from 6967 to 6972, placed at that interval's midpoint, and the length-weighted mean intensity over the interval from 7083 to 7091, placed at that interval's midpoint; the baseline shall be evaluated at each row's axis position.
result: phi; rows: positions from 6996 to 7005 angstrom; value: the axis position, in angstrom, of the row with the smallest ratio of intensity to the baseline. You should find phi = 7004.51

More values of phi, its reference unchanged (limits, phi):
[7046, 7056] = 7048.20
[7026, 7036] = 7033.61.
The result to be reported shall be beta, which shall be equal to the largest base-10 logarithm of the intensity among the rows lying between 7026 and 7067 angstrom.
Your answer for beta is 1.60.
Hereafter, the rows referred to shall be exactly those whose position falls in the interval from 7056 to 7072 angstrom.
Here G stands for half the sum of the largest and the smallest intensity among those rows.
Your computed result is 31.4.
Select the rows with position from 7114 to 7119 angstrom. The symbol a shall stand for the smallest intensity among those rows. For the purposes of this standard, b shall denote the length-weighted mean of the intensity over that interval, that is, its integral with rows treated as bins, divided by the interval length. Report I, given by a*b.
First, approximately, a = 26.01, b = 32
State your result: 820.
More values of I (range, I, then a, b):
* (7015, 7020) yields 1080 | 31.88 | 34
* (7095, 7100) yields 911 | 29.67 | 31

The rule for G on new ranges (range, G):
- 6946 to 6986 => 32.5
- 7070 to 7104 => 33.7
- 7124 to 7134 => 30.4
